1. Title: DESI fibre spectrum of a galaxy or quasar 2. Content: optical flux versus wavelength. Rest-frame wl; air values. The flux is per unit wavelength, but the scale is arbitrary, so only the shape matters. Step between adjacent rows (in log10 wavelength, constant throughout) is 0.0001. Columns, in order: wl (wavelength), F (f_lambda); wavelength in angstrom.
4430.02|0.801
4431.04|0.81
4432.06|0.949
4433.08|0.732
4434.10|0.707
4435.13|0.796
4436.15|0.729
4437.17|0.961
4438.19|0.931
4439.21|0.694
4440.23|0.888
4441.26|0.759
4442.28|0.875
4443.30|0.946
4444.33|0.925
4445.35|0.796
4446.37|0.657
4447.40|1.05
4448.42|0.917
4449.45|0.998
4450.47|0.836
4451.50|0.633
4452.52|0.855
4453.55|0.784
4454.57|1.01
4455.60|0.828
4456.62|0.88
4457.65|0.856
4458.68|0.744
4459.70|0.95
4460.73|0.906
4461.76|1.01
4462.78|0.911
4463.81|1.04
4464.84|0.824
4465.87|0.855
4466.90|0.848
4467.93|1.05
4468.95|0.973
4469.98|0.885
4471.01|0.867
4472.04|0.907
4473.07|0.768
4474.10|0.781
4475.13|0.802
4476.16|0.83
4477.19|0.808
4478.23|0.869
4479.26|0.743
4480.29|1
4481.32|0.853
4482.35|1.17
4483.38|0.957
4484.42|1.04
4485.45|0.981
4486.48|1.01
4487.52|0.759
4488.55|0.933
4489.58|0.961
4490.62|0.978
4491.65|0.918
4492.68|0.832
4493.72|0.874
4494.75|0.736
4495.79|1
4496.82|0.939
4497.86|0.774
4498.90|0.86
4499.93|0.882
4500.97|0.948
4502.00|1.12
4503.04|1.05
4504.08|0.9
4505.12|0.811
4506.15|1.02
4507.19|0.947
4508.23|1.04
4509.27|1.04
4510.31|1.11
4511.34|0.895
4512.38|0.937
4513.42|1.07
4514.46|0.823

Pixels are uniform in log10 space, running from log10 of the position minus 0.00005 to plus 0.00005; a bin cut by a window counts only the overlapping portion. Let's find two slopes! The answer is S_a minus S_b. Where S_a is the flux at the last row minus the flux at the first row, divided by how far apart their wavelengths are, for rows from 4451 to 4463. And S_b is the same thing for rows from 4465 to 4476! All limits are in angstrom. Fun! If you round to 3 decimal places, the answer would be 0.030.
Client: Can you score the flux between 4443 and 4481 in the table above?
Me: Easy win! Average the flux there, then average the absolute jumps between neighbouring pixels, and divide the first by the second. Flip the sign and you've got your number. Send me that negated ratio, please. -7.7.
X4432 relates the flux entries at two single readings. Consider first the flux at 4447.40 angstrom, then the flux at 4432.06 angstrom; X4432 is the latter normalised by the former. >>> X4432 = 0.90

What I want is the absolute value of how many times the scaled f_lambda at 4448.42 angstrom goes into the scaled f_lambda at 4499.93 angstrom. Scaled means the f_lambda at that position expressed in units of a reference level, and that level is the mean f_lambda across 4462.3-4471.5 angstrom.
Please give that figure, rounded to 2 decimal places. 0.96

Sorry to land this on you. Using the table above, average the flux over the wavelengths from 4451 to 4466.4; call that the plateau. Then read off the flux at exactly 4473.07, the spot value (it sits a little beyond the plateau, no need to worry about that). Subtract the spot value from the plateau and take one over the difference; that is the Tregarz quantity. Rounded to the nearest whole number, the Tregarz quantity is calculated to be 10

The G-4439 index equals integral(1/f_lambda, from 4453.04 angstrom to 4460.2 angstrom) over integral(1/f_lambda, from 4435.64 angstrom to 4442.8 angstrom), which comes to 0.96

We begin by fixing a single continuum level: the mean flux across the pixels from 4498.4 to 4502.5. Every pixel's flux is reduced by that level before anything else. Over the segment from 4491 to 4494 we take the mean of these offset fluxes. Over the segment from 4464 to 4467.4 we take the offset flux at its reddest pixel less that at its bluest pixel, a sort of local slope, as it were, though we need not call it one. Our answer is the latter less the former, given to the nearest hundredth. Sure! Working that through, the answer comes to 0.10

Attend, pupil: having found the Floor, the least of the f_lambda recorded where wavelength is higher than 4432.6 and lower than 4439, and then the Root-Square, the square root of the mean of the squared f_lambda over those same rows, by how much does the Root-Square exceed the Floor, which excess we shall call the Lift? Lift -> 0.11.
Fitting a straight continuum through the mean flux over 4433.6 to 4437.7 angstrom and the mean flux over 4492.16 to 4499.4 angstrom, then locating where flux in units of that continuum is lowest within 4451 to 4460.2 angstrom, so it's 4451.50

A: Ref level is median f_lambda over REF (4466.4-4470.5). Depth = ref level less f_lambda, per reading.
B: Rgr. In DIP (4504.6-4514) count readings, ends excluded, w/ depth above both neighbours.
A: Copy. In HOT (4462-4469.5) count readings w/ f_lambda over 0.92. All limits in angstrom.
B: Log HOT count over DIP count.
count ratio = 1.5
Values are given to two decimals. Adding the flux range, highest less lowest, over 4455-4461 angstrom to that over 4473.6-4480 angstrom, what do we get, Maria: 0.33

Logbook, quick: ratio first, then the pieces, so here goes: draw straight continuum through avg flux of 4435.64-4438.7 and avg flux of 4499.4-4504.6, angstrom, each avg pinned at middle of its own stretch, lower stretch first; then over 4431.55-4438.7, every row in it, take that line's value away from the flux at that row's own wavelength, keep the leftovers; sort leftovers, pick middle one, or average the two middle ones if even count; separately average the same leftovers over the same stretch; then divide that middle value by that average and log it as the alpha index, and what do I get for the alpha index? 1.8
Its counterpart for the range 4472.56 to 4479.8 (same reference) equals 1.0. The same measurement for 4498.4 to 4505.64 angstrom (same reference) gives 2.0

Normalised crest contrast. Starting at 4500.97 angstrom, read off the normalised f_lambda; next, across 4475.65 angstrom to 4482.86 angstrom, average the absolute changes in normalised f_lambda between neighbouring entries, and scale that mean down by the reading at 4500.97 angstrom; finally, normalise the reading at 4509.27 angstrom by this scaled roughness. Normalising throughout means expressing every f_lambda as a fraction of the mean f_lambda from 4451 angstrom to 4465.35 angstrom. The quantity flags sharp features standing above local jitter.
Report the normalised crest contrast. 7.3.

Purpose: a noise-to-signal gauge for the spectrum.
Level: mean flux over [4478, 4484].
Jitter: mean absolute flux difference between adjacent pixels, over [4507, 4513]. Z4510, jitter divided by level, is 0.090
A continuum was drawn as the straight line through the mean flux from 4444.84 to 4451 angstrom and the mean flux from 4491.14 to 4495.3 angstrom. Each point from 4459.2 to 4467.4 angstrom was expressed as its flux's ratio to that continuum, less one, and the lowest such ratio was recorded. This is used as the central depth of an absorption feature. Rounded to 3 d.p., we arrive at -0.044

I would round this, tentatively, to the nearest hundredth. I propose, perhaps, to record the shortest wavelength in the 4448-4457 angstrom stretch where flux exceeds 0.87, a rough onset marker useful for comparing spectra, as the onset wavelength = 4448.42 angstrom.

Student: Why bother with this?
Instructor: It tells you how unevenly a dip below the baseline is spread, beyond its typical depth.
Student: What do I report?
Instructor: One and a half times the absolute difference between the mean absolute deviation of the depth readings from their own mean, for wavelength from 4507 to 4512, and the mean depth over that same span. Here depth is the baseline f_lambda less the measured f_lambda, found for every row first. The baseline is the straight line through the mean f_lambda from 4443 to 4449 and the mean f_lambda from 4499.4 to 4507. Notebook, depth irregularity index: 0.16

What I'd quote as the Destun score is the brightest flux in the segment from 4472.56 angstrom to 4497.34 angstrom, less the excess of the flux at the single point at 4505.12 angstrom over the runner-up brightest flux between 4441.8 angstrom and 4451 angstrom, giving 1.36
